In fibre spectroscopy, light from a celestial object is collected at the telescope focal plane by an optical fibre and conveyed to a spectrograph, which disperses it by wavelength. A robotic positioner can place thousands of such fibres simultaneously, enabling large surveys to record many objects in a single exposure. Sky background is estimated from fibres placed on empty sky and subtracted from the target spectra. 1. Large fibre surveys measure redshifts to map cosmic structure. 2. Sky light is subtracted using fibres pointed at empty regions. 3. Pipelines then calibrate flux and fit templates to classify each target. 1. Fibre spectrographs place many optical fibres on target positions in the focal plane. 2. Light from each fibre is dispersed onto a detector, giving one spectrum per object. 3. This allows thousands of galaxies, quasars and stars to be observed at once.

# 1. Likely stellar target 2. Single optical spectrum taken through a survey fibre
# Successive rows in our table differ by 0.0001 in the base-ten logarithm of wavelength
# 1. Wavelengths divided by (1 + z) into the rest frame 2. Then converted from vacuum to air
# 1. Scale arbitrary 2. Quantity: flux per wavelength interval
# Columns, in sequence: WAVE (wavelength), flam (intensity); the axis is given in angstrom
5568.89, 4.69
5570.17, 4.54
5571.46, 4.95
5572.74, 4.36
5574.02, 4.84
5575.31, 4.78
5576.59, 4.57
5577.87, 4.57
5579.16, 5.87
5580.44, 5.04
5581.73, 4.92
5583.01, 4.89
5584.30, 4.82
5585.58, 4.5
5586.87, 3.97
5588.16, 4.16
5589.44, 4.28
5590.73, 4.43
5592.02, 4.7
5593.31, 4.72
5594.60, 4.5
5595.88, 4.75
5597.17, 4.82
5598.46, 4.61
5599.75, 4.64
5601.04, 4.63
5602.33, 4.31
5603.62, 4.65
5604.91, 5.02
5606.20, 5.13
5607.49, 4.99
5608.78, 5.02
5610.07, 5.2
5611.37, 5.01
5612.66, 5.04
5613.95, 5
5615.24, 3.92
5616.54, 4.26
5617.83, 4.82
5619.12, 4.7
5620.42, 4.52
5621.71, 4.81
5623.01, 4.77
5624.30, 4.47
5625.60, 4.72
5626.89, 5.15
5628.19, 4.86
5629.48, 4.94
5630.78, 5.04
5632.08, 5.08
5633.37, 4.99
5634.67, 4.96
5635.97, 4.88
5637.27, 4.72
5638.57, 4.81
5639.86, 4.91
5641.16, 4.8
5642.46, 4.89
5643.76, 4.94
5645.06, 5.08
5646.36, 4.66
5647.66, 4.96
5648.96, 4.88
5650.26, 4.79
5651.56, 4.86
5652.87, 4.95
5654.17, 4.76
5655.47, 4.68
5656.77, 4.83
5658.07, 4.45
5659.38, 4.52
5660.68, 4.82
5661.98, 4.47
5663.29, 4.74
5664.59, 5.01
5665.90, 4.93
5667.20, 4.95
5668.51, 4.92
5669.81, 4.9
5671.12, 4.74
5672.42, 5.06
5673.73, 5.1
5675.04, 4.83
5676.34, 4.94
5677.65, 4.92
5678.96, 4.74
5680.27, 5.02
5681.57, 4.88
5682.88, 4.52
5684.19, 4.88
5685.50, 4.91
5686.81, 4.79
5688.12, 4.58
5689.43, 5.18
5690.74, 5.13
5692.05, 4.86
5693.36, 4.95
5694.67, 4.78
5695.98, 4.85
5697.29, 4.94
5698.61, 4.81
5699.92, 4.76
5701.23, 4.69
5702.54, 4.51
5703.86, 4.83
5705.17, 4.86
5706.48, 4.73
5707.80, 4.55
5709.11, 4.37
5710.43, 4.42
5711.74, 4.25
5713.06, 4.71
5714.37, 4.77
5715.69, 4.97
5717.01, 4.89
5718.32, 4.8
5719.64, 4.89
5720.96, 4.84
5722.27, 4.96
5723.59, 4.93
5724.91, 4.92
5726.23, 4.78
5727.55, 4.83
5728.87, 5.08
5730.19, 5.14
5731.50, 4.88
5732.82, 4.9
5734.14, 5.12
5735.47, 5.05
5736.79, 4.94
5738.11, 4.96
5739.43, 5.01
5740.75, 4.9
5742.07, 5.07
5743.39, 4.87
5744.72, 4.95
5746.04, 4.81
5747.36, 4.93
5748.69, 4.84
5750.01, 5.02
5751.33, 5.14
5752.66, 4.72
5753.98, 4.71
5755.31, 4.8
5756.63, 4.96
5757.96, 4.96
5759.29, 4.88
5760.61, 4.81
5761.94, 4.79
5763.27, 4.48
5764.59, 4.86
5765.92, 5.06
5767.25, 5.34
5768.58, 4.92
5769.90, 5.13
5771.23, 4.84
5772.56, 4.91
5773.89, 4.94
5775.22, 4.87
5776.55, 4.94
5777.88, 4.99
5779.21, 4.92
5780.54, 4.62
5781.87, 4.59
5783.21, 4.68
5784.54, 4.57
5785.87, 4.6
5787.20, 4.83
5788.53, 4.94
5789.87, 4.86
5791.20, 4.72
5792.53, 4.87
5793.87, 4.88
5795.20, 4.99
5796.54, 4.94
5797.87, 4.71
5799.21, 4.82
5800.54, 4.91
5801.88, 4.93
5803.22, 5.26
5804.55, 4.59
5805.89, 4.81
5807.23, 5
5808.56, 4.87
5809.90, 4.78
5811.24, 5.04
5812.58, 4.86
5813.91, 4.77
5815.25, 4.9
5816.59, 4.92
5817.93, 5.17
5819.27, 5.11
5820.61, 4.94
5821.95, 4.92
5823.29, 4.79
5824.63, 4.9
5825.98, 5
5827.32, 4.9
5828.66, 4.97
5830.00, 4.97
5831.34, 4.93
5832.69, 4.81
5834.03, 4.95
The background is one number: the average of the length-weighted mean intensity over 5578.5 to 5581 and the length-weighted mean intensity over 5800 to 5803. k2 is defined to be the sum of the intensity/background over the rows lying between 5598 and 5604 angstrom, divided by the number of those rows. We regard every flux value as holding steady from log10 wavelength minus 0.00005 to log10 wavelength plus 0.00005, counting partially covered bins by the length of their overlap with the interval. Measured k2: 0.877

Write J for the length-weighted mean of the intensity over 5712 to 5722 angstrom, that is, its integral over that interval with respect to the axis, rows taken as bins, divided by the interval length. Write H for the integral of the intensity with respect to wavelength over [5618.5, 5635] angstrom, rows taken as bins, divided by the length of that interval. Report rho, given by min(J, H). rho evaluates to 4.82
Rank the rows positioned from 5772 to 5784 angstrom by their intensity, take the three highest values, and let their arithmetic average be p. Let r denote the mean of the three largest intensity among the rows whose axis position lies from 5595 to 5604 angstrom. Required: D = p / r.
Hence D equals 1.05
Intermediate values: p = 4.96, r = 4.74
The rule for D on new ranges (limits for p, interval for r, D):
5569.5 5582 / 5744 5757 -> 1.05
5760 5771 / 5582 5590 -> 1.09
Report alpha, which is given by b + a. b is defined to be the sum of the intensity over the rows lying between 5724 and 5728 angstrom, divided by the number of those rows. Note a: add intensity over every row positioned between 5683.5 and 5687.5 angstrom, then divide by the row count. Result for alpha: 9.70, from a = 4.860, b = 4.84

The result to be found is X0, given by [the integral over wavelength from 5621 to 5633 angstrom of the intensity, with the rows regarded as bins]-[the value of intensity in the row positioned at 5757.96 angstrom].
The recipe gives 54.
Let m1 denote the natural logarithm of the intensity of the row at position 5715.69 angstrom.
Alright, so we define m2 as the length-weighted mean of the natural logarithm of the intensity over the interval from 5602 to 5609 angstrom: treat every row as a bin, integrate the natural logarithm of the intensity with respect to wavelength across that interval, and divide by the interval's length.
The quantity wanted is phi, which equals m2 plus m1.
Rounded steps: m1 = 1.60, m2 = 1.58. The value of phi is 3.19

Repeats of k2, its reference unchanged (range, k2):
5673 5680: 0.942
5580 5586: 0.928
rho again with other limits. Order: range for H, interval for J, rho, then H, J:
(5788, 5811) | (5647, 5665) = 4.76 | 4.88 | 4.76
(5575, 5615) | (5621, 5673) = 4.75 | 4.75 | 4.84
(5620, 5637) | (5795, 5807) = 4.86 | 4.86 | 4.88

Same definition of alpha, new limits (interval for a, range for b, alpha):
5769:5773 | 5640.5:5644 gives 9.84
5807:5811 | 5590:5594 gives 9.50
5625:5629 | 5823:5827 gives 9.81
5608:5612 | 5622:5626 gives 9.73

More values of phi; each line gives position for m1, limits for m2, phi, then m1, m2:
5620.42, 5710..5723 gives 3.07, 1.51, 1.56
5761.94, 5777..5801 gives 3.14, 1.57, 1.57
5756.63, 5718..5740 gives 3.20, 1.60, 1.60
